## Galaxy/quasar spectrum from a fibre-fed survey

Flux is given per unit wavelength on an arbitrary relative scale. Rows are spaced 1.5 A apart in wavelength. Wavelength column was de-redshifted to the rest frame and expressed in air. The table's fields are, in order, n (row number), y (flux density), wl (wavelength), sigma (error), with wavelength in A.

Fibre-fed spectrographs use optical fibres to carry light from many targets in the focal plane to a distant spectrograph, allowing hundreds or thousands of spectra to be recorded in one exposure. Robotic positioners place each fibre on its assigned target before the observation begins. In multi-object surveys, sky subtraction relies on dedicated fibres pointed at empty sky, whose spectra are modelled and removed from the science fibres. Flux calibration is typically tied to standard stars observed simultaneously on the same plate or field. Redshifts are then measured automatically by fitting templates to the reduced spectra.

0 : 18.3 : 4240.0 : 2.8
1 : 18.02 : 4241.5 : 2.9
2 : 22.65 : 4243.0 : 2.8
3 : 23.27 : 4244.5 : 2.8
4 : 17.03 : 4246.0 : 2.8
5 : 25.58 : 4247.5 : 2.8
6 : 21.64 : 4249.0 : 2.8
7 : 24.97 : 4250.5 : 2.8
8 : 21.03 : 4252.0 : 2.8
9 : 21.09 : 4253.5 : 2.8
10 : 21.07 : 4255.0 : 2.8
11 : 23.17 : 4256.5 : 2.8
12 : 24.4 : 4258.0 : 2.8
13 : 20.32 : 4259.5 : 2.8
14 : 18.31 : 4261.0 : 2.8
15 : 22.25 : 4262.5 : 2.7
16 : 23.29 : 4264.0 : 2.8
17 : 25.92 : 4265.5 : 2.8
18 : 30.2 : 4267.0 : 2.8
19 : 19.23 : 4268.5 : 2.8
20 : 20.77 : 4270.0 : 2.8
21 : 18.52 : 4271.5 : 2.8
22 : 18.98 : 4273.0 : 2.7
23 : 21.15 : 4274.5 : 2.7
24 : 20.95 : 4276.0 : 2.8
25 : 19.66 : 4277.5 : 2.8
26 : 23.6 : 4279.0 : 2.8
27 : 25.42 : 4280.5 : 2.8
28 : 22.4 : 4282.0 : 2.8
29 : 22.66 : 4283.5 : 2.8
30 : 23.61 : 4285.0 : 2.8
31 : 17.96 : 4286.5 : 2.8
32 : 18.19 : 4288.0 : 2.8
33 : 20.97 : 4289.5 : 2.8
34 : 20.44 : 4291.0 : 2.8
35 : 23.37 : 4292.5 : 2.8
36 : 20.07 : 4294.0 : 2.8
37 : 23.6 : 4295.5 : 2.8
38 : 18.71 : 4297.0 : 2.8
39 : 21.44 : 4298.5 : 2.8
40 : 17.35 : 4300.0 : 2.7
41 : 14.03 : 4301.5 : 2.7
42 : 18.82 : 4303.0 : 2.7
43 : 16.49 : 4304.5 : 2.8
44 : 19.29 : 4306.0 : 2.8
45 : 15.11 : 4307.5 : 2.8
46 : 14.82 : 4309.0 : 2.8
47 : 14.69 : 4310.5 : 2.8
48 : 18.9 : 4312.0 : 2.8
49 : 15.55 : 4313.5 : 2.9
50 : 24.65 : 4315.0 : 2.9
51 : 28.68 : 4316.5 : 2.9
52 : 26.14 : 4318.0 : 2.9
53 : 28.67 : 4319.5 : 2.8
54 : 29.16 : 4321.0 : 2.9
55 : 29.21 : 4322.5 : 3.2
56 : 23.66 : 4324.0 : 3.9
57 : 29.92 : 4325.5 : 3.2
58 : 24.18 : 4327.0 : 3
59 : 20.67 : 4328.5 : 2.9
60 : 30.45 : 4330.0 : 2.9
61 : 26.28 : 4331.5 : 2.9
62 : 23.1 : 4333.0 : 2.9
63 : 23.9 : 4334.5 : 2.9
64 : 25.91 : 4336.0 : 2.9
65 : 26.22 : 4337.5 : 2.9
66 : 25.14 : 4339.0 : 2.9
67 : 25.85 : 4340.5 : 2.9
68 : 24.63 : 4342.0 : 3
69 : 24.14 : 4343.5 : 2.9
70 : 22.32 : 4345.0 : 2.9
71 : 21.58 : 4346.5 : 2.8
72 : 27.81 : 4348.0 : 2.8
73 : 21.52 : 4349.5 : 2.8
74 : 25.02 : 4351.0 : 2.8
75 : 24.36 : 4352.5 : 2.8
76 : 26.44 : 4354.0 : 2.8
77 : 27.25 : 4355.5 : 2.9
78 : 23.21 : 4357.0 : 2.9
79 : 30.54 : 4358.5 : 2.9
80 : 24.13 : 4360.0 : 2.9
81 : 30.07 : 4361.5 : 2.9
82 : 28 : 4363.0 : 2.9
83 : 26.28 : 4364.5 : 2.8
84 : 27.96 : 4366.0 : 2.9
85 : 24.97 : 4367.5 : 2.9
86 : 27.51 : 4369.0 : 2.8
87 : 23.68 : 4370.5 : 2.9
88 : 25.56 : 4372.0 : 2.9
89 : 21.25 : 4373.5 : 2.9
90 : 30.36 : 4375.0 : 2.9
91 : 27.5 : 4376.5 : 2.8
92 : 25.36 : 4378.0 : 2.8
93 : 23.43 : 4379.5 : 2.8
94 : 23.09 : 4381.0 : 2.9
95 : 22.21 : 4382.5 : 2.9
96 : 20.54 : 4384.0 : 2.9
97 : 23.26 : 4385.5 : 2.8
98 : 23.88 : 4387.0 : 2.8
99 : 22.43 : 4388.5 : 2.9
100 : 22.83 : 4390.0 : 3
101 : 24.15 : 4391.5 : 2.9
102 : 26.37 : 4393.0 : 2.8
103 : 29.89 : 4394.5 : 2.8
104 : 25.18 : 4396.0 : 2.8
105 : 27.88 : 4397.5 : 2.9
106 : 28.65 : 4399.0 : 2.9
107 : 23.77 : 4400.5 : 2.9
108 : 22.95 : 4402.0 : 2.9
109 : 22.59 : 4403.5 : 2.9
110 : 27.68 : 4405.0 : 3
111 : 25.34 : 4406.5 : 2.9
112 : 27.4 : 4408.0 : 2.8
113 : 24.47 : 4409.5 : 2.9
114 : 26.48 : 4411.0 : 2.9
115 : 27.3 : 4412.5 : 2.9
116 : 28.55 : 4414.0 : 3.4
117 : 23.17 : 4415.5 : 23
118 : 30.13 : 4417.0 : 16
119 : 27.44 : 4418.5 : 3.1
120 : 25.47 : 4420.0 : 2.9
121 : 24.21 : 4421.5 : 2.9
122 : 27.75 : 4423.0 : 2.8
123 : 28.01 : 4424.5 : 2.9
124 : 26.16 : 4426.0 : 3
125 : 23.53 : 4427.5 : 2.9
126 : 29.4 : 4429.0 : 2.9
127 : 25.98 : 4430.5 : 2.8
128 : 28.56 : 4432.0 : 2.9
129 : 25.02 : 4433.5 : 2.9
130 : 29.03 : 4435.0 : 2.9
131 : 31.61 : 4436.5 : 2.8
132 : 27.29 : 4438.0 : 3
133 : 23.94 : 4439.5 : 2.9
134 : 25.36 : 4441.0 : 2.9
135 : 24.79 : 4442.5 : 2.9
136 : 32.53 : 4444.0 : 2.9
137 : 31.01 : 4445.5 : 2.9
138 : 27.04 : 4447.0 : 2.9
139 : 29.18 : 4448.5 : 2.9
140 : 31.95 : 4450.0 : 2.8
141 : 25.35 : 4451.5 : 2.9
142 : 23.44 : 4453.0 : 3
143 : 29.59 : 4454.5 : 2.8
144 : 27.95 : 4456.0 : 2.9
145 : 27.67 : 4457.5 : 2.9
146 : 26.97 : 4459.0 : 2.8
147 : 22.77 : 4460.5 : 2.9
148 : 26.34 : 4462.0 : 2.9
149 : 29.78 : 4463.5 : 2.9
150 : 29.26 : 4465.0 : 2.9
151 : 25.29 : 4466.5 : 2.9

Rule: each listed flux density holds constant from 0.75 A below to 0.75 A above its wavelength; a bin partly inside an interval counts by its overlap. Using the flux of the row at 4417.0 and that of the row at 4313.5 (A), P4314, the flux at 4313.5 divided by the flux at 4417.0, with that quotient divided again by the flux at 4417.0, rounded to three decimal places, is 0.017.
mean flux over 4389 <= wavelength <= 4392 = 23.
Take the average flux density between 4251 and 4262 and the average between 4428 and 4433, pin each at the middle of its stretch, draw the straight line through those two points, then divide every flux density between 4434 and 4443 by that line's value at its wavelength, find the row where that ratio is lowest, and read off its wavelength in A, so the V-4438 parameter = 4439.5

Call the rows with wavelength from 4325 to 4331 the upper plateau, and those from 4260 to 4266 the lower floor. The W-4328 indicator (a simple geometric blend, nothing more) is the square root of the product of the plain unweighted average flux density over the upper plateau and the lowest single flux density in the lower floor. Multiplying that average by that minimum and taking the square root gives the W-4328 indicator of 21.9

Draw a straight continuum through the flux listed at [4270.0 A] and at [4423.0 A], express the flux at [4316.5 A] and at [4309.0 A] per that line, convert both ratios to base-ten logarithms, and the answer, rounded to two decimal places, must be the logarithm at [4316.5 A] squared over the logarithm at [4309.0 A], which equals -0.05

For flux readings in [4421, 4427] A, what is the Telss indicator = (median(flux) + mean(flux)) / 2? 26.7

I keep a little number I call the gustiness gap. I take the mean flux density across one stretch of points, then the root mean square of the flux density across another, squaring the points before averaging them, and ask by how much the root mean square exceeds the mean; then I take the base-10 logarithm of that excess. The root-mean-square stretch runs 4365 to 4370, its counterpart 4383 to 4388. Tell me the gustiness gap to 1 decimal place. 0.6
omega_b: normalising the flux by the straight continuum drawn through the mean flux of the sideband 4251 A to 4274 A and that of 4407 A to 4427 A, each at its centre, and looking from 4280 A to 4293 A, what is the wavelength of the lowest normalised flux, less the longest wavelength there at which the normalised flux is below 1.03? -6.0 A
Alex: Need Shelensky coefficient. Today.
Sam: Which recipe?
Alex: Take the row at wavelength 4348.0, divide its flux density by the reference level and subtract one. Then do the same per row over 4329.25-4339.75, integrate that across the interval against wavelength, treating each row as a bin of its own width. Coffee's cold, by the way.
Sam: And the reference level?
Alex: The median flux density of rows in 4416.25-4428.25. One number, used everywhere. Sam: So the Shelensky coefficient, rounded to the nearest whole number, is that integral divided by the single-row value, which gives -10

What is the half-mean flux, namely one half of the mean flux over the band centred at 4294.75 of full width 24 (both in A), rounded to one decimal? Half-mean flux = 9.9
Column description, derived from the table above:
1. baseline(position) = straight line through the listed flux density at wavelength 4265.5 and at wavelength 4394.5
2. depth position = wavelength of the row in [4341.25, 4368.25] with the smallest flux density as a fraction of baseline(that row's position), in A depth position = 4349.5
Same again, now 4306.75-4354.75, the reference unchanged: 4310.5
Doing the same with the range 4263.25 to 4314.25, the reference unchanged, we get 4301.5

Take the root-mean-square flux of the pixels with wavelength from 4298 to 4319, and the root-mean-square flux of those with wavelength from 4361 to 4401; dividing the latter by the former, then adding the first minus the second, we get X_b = -4.7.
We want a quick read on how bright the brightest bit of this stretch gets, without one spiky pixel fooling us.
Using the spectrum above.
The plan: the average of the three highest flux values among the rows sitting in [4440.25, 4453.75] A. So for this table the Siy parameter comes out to 31.8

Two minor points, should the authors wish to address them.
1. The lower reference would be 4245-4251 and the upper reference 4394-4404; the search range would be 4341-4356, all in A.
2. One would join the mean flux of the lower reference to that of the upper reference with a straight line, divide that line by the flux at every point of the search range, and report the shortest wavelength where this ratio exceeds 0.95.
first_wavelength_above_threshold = 4342.0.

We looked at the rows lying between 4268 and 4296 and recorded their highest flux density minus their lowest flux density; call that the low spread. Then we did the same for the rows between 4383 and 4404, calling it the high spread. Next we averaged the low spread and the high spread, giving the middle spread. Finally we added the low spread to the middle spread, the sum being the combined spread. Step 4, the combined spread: 15.9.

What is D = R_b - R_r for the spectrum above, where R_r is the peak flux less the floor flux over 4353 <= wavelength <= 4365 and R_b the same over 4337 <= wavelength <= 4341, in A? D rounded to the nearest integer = -6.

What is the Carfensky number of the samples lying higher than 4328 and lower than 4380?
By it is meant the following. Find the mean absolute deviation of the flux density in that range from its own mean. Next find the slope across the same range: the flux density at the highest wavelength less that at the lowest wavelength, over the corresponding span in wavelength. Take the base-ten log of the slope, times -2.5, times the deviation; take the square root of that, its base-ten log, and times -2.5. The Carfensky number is -1.0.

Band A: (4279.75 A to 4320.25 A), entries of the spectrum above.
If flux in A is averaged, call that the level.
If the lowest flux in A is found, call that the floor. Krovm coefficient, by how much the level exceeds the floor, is 6.4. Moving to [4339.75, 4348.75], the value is 2.8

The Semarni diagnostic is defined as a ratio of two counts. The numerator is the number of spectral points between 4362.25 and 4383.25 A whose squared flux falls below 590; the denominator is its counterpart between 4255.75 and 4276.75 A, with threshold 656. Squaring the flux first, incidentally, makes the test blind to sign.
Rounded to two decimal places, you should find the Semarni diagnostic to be 0.42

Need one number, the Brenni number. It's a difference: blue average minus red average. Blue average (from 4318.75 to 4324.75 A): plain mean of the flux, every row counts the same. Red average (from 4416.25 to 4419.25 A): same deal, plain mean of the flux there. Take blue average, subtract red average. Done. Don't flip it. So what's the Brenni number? -1.1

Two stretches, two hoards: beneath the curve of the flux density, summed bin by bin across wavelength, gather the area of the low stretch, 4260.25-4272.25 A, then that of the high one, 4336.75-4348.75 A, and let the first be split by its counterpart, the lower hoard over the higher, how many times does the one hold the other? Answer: 0.90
